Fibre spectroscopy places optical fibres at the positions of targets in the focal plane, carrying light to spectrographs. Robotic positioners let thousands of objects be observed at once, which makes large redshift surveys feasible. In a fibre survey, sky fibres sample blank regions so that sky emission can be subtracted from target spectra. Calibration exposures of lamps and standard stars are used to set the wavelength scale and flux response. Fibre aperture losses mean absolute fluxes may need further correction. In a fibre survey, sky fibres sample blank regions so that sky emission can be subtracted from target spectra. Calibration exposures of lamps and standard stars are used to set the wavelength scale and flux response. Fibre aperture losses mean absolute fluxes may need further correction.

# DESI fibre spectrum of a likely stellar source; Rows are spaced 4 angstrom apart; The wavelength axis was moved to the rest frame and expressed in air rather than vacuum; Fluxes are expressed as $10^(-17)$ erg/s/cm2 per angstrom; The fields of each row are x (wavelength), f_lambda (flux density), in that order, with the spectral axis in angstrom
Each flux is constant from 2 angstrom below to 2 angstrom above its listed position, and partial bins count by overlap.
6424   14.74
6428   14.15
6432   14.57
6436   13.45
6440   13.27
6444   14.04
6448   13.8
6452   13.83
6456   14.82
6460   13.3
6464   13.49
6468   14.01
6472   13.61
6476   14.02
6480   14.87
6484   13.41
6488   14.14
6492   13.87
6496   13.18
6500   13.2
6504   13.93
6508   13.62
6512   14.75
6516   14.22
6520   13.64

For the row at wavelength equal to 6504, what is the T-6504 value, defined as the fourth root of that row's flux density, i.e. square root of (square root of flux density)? 1.93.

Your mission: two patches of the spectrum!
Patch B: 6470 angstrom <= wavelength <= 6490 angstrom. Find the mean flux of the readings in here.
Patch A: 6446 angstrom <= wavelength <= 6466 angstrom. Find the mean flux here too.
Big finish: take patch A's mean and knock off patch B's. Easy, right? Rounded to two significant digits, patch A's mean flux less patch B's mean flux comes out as -0.16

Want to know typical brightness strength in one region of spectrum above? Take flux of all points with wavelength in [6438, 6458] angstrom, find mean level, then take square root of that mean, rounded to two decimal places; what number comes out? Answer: 3.74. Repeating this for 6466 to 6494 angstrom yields 3.74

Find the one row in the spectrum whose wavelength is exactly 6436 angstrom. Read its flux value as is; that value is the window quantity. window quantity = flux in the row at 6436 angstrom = 13.45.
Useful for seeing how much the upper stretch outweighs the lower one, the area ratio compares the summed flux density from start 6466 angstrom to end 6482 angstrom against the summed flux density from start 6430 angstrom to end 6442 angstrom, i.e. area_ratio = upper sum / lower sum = 1.4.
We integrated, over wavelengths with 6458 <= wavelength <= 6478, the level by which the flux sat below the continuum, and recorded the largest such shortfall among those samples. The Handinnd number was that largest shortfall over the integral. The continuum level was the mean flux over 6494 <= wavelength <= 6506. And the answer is -0.027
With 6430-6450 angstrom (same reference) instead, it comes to -0.021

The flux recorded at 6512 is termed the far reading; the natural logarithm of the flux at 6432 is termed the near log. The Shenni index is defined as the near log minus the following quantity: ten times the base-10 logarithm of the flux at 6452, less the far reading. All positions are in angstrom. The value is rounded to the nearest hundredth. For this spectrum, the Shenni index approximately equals 6.02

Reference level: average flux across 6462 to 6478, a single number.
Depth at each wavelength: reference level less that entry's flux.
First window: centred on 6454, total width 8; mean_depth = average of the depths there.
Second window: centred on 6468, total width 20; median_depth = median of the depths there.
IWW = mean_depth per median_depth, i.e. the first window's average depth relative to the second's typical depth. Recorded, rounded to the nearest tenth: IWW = -3.1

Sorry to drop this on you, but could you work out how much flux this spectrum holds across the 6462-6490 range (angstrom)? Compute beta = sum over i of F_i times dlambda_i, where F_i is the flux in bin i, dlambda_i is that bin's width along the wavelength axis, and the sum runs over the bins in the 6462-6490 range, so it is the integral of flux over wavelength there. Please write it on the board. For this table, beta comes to 390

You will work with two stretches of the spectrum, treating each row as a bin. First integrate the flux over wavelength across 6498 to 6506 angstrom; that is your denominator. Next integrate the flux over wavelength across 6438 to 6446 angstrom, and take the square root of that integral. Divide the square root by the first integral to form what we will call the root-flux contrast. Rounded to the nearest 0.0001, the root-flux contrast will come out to 0.0963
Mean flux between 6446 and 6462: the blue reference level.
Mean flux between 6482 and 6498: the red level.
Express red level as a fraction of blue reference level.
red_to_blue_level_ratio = 0.98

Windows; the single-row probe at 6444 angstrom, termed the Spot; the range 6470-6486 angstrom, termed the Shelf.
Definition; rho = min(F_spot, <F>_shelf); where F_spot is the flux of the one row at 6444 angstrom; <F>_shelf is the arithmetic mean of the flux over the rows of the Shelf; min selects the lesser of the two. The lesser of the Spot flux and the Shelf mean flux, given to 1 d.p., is 14.0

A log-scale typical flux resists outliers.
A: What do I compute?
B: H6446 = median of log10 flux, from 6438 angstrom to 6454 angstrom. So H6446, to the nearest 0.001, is 1.140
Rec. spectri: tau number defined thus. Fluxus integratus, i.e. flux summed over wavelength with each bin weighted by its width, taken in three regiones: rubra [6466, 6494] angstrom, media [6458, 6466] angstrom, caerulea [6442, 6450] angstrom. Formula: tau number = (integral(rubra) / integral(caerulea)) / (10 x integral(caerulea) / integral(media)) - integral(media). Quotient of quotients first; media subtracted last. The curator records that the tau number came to -107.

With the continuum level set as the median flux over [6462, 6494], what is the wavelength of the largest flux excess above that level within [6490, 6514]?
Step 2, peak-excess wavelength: 6512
